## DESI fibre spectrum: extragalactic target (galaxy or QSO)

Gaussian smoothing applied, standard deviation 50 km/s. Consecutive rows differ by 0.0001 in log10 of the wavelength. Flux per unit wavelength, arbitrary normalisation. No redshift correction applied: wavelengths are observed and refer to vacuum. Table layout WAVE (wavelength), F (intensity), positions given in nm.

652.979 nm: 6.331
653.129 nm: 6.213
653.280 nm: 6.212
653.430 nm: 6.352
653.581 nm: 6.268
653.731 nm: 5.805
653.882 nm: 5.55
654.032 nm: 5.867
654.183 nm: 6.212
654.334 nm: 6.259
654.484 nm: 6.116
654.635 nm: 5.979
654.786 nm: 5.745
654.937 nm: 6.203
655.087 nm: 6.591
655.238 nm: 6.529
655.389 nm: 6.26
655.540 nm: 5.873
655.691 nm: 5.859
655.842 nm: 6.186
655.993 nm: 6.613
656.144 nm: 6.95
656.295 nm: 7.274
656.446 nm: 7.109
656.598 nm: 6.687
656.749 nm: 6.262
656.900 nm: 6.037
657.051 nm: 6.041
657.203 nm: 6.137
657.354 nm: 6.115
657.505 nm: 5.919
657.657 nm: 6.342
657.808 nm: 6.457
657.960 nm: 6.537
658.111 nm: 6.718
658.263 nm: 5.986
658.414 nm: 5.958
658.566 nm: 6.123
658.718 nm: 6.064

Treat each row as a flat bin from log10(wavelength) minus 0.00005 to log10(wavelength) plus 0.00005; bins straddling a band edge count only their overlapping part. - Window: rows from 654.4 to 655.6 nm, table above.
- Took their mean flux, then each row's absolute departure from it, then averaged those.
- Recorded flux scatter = 0.23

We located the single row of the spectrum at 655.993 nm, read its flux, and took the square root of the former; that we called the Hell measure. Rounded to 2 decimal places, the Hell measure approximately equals 2.57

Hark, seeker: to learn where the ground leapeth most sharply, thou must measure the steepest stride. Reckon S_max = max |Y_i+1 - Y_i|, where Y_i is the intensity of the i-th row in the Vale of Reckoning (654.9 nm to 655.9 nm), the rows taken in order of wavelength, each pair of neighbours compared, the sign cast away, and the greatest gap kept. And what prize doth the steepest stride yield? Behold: 0.39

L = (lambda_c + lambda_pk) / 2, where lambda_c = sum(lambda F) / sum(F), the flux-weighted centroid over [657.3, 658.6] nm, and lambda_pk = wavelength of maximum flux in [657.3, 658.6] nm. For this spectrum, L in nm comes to 658.03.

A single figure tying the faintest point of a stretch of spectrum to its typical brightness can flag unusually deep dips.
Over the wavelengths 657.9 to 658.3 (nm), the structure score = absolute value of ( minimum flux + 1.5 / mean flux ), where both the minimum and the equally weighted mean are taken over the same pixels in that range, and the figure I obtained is 6.2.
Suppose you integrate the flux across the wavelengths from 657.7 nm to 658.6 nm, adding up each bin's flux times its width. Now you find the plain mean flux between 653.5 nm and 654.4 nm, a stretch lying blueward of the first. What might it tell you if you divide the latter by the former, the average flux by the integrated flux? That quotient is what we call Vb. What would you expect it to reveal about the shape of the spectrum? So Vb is 1.05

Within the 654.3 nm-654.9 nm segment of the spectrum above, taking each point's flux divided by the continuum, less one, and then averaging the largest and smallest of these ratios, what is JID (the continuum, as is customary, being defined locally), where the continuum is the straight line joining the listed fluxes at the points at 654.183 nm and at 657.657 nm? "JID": -0.036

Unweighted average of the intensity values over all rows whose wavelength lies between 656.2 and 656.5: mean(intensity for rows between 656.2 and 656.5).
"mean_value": 7.19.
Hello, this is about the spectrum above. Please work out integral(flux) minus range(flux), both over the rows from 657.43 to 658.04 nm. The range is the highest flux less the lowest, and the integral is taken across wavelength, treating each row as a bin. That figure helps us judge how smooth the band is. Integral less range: 3.2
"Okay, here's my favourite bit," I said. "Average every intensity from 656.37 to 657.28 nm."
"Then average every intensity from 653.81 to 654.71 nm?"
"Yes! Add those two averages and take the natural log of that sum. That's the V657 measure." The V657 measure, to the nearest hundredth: 2.52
